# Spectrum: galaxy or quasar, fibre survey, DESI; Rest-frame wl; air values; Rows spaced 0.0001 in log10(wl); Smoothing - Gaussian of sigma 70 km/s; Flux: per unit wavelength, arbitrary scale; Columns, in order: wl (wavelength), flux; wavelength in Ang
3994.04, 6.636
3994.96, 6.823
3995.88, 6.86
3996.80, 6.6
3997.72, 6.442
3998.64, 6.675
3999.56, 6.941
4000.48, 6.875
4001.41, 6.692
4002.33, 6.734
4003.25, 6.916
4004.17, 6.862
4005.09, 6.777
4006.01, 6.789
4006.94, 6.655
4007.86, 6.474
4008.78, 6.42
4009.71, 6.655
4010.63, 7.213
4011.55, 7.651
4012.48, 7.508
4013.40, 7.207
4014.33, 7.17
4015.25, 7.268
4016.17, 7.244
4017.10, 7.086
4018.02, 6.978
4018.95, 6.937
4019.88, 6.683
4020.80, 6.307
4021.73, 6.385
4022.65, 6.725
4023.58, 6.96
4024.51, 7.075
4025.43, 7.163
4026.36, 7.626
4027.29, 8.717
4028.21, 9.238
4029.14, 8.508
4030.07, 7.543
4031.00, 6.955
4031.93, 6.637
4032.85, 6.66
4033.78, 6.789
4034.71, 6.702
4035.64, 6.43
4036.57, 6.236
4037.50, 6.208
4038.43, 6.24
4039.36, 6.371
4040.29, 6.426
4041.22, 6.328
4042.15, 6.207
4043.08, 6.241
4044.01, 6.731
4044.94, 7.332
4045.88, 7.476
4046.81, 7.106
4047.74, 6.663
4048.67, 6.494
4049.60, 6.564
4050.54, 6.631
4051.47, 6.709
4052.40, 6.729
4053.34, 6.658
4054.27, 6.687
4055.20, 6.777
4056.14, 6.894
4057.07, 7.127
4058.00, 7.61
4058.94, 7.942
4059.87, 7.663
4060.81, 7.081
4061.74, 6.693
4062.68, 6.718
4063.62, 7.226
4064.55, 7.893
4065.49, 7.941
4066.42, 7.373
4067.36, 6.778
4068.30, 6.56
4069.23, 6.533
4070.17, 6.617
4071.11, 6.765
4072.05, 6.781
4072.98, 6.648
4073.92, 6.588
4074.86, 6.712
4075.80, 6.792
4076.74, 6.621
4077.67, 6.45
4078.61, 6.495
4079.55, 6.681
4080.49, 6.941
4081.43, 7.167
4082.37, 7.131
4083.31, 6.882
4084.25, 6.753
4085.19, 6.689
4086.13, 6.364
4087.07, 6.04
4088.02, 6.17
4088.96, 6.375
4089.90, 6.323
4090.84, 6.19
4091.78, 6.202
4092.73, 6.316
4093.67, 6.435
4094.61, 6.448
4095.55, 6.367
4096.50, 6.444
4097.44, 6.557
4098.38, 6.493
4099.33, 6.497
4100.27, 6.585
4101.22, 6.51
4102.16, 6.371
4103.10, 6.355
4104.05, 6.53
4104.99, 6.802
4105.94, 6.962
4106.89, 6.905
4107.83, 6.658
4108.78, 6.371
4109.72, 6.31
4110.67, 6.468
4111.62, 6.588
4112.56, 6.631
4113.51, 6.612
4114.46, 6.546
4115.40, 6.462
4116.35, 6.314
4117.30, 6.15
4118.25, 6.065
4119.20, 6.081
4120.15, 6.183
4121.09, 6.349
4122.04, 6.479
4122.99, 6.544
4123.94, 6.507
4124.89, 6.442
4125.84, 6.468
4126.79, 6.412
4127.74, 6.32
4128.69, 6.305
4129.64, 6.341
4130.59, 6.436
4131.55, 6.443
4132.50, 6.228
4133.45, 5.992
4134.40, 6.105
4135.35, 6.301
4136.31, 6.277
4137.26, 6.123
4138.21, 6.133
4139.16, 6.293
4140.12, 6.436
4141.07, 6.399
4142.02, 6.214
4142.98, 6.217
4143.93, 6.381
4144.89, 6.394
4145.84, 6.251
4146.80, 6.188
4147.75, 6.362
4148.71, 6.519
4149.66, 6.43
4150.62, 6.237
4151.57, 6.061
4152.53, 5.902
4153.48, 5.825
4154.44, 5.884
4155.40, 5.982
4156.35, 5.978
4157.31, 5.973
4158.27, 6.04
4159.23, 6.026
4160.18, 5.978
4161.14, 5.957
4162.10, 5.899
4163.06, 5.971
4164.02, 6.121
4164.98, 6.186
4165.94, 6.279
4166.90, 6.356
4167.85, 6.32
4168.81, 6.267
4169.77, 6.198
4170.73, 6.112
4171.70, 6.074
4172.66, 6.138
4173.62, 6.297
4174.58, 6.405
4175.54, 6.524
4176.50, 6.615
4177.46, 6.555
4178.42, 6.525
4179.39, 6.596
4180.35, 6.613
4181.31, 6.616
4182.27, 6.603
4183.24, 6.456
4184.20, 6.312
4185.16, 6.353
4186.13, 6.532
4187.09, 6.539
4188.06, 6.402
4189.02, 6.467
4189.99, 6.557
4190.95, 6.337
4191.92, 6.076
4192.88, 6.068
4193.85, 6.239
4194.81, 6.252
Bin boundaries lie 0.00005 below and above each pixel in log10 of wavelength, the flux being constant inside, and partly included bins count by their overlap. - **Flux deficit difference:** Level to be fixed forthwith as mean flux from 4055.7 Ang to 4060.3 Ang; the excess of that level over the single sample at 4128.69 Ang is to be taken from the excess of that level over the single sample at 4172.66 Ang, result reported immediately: 0.2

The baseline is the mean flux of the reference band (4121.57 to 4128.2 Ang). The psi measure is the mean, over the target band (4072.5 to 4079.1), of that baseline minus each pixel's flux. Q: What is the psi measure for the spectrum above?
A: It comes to -0.16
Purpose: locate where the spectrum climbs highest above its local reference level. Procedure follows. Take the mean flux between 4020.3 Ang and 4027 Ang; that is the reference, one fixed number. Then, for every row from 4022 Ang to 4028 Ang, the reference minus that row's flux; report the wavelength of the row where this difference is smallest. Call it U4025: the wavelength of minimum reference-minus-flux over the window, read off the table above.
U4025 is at 4027.29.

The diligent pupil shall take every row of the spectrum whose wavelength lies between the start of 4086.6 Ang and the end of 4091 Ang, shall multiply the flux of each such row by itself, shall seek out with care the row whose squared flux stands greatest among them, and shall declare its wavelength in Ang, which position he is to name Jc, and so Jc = 4088.96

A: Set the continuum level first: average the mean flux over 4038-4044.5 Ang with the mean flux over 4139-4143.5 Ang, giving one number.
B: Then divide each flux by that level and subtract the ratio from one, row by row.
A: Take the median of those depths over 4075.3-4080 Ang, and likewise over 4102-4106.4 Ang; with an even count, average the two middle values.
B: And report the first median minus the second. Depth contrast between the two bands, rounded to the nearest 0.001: -0.014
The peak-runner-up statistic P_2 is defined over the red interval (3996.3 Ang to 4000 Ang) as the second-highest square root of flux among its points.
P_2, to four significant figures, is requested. 2.584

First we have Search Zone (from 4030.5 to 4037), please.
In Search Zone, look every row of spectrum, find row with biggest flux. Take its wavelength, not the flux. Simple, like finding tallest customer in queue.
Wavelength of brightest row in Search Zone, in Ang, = 4031.00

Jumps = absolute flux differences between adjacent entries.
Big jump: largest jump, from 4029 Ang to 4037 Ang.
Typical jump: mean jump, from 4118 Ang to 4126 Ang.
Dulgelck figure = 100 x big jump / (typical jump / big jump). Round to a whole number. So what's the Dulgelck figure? 1227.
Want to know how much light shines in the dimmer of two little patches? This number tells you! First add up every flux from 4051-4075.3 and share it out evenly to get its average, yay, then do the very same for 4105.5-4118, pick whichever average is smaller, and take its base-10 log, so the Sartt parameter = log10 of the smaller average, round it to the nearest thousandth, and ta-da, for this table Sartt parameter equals 0.815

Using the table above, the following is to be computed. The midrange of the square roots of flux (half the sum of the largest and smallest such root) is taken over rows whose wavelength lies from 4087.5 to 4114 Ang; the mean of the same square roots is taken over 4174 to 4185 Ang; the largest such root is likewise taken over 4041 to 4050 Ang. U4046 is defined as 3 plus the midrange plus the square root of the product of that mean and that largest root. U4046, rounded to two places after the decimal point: 8.20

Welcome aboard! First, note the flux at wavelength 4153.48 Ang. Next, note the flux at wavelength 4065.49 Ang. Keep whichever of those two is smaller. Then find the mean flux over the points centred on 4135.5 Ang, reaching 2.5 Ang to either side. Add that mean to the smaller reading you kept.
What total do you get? 12.0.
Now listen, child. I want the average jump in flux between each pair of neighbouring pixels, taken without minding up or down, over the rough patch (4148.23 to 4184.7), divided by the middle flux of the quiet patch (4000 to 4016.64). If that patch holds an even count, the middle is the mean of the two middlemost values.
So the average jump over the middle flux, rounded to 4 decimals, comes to 0.0111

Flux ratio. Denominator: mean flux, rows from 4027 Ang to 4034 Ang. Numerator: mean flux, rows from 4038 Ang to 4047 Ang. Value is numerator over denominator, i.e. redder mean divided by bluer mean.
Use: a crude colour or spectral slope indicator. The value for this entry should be 0.87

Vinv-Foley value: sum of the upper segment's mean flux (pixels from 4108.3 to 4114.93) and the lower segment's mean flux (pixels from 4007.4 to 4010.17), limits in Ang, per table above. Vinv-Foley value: 13.0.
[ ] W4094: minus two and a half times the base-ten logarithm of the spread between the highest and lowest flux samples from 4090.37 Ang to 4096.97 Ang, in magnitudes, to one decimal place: 1.5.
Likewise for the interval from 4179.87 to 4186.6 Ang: 1.3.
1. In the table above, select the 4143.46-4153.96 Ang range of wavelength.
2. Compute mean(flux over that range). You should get 6.23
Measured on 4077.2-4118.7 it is 6.51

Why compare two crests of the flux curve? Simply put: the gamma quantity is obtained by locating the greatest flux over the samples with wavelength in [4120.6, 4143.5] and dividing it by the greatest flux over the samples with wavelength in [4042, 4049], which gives 0.88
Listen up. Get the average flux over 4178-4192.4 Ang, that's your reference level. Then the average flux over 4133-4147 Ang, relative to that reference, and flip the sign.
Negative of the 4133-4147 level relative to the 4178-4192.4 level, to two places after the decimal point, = -0.97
